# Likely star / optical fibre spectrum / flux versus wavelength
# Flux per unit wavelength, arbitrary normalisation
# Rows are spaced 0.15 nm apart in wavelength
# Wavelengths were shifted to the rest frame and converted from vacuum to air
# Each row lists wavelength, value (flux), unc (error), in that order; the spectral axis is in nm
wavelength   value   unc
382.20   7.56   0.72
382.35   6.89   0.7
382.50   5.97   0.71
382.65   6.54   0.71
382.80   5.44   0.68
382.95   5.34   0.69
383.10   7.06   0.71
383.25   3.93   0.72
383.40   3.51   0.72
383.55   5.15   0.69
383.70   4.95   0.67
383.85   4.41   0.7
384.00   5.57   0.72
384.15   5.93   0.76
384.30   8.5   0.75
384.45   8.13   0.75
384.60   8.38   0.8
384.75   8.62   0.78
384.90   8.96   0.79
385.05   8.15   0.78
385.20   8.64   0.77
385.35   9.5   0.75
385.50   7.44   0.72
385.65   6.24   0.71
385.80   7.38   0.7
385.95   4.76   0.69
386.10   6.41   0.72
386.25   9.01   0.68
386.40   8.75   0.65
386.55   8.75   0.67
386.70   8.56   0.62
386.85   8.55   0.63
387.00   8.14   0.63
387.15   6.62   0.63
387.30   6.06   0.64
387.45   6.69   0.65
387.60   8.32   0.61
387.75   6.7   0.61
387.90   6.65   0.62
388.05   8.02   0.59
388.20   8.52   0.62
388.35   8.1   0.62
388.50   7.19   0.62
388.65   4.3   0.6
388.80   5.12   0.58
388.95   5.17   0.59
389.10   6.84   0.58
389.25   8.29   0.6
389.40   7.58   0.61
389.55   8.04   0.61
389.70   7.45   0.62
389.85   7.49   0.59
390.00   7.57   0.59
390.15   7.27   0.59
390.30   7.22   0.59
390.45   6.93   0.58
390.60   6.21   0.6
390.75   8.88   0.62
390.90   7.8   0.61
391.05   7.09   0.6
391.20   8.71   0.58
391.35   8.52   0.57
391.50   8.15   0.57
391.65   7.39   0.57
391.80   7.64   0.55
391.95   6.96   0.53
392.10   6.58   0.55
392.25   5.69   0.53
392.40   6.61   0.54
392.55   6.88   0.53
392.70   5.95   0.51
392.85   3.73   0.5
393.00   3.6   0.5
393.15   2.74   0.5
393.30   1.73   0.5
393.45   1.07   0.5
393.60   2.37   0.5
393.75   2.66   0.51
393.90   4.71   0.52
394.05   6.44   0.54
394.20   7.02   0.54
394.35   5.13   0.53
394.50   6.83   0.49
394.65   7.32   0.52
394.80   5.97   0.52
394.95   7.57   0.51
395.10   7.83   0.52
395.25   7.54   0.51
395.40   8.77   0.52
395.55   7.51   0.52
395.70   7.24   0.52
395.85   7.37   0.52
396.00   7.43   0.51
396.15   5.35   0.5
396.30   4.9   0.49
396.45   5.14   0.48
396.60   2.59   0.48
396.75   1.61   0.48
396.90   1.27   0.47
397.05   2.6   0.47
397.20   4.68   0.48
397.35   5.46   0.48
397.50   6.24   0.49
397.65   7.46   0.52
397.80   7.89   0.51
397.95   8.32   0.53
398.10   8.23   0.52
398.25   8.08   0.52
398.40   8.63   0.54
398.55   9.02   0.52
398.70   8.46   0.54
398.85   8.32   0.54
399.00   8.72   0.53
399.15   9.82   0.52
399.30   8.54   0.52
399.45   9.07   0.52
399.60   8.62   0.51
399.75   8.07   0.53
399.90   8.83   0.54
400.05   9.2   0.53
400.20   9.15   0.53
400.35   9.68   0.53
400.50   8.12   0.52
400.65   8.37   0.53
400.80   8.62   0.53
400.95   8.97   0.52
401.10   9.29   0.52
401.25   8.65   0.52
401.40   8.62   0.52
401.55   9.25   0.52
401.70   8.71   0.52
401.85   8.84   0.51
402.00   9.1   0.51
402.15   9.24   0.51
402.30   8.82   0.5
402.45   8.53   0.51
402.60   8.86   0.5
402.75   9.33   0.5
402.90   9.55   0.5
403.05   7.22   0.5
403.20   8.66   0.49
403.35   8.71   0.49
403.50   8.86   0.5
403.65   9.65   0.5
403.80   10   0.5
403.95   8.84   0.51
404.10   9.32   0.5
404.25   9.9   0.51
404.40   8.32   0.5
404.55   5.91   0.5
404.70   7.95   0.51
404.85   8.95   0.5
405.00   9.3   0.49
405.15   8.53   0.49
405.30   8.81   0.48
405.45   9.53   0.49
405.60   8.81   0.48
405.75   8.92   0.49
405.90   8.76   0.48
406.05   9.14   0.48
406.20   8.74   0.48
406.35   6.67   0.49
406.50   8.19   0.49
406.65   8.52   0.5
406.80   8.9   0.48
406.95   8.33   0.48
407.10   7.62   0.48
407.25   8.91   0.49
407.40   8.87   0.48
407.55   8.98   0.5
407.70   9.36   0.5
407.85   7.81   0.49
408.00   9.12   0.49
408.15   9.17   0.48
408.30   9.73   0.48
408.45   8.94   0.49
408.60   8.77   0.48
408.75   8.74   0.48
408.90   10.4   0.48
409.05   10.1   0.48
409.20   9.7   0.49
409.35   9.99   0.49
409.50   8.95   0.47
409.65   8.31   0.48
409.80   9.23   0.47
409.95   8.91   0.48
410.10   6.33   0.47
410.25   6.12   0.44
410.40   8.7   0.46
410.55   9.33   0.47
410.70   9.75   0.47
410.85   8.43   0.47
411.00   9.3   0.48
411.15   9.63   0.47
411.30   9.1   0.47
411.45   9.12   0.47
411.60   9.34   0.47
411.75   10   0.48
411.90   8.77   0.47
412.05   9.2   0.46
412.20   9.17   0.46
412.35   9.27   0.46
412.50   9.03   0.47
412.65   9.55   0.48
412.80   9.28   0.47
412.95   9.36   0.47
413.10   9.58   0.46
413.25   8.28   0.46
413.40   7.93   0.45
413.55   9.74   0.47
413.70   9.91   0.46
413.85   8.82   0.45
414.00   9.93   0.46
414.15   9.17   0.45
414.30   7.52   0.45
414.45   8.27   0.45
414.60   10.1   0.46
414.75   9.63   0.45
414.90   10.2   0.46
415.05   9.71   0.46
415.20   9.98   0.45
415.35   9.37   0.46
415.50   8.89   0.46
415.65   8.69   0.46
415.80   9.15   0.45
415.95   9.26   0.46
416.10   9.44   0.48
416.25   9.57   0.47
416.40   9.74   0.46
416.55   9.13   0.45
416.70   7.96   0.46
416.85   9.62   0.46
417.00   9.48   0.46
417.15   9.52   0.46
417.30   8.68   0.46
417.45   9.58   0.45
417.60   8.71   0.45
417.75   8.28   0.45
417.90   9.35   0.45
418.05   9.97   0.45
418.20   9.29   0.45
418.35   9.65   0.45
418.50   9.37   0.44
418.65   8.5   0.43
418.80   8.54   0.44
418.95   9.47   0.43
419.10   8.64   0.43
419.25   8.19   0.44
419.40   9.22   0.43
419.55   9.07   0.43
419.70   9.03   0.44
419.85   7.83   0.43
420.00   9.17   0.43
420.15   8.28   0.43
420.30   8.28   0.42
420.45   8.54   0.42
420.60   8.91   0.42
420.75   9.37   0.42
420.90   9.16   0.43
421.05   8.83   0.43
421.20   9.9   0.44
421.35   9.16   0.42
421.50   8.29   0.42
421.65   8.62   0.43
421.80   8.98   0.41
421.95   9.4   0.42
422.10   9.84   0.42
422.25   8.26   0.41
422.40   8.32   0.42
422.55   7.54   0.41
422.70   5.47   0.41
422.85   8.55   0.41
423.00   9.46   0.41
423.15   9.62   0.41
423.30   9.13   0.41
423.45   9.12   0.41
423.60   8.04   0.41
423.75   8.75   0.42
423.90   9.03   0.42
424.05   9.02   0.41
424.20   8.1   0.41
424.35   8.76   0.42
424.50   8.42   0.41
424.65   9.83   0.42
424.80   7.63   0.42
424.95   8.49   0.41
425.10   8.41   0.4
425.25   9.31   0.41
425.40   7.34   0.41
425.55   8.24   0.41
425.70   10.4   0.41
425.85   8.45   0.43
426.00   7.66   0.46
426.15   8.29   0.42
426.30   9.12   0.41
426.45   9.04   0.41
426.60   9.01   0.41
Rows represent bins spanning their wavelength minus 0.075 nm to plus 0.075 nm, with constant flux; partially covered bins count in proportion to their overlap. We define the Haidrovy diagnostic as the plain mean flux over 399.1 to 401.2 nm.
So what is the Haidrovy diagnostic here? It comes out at 8.9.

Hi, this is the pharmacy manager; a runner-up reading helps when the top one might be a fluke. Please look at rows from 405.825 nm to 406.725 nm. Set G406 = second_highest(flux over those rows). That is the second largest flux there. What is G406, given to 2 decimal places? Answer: 8.76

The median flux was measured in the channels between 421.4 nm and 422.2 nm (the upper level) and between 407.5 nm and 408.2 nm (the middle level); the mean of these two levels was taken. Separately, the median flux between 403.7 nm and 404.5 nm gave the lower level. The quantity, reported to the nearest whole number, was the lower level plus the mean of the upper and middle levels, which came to 18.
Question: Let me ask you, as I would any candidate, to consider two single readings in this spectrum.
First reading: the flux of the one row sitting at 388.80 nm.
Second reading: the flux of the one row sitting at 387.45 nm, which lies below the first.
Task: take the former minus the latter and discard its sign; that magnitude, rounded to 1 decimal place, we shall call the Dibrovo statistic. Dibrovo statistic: 1.6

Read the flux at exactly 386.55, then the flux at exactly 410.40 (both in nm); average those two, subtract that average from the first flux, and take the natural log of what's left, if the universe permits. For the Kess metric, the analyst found -3.7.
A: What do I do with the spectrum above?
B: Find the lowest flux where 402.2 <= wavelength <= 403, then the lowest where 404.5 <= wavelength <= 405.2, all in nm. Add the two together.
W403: 14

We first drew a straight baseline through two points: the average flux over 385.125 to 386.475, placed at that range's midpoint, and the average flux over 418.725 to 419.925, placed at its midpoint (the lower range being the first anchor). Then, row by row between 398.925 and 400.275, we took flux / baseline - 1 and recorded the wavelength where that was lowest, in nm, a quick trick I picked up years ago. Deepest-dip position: 399.75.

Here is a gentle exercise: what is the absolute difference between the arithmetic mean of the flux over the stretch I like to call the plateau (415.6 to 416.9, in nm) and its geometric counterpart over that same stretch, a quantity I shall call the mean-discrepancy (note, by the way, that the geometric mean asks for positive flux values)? 0.02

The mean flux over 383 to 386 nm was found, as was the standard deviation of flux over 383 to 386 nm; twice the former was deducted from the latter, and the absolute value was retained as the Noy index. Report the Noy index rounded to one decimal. 11.7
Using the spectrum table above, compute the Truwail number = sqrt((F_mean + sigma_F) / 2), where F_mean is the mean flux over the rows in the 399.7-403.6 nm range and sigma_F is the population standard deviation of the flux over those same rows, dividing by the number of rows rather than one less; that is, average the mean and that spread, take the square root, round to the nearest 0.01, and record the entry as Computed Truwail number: 2.16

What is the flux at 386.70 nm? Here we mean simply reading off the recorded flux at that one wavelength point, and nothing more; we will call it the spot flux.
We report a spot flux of 8.56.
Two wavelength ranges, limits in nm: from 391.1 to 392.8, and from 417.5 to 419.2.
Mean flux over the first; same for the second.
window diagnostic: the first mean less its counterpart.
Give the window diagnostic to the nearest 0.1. -1.9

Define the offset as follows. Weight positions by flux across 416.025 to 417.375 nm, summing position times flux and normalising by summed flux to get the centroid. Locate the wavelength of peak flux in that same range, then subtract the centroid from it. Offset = -0.29 nm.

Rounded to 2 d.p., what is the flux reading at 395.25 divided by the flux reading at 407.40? 0.85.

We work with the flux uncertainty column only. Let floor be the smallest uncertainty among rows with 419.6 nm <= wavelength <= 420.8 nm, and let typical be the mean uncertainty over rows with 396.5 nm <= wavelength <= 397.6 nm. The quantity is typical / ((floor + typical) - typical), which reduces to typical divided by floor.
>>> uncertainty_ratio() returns 1.14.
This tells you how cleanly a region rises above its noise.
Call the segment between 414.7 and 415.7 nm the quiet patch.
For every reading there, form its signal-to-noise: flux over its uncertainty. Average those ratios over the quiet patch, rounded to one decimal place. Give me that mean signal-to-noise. 20.8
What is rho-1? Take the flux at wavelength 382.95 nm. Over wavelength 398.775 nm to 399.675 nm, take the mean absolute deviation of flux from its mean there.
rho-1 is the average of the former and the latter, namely 2.9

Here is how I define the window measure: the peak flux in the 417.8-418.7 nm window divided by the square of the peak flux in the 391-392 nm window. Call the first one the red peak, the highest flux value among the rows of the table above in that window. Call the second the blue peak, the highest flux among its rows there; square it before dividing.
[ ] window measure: 0.13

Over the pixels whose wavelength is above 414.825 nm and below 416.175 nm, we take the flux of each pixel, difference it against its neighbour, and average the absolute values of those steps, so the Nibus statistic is 0.35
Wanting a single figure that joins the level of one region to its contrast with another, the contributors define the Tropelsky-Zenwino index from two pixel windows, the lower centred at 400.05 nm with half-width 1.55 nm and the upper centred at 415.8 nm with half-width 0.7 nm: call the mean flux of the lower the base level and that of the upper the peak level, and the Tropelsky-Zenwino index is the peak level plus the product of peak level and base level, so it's 92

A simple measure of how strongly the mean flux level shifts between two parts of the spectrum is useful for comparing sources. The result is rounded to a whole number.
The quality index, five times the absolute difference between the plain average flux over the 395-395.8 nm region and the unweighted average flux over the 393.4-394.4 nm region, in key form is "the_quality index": 18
